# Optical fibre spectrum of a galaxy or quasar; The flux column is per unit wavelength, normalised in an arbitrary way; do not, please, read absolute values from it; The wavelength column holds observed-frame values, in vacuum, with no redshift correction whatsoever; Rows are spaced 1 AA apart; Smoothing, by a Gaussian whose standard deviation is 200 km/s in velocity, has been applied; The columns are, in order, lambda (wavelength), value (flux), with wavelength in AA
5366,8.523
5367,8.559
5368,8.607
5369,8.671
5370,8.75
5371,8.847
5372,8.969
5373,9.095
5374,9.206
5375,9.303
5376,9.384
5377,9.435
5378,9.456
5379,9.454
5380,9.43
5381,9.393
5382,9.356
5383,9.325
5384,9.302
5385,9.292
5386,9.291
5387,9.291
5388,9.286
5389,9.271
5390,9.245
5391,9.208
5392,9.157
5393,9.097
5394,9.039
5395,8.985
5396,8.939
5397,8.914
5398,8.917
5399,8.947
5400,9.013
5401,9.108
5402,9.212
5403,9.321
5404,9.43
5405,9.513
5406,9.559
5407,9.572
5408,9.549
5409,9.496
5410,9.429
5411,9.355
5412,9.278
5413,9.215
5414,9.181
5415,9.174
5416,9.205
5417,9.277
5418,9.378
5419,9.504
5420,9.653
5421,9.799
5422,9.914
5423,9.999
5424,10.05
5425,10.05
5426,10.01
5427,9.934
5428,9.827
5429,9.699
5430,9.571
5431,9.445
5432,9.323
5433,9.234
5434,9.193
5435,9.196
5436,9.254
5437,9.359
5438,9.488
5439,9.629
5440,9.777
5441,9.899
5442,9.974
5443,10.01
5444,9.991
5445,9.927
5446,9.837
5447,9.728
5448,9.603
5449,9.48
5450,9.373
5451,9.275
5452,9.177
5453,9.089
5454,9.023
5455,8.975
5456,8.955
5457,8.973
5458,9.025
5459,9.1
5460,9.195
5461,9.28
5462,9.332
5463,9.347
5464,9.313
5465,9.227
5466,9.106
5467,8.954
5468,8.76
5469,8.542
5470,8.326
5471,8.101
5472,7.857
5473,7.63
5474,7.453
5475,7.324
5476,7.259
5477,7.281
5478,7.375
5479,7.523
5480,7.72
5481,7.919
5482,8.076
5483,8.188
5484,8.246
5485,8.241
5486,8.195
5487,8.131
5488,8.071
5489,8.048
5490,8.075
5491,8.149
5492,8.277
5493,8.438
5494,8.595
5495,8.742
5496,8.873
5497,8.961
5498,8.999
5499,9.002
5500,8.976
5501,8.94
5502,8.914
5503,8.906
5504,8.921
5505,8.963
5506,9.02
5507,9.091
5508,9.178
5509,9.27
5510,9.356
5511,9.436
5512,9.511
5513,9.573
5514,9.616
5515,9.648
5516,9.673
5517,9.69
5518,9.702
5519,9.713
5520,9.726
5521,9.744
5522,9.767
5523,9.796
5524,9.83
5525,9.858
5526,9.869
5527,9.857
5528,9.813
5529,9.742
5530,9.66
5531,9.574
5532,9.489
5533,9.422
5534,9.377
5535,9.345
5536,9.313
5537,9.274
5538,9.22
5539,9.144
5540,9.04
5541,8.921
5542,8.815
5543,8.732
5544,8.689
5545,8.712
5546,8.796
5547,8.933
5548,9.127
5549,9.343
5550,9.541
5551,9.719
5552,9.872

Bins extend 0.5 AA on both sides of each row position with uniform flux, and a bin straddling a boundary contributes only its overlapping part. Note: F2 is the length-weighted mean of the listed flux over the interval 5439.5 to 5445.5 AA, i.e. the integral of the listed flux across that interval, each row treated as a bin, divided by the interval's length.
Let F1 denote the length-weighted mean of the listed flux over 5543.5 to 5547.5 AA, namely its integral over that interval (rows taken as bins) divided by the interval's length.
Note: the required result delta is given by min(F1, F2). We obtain 8.8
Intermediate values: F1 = 8.8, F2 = 9.93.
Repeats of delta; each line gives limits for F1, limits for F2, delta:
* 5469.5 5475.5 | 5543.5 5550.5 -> 7.8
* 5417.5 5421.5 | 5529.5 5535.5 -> 9.5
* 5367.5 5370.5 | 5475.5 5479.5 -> 7.4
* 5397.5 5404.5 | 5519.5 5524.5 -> 9.1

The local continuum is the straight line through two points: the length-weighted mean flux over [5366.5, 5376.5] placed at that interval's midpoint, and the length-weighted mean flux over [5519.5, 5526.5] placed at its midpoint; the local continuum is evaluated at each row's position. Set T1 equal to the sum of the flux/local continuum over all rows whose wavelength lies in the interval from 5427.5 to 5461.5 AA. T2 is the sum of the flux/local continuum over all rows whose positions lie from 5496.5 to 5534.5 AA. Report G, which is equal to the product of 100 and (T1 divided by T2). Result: 93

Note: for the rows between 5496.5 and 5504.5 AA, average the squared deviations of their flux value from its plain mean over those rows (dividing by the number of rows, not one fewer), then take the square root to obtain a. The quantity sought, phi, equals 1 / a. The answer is 28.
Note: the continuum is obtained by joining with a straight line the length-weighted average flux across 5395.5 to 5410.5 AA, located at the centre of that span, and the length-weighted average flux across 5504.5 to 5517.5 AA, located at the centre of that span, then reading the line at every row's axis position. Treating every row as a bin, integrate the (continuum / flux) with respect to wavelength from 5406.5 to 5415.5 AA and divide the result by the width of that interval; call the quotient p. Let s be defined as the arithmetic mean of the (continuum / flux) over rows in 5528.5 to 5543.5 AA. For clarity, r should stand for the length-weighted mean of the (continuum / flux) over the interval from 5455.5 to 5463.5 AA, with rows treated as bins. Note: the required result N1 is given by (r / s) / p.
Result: 1.01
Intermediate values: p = 0.99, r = 1.019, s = 1.017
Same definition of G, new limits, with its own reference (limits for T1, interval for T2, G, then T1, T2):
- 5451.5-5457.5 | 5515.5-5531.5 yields 36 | 6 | 16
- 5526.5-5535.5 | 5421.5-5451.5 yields 28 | 9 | 31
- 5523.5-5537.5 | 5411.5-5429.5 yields 73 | 14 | 19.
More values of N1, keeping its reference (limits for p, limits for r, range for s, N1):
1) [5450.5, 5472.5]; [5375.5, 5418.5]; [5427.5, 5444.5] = 0.98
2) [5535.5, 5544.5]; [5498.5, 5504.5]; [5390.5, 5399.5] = 0.98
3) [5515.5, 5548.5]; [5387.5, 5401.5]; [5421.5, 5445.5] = 1.06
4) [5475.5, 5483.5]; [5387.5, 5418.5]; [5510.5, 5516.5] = 0.84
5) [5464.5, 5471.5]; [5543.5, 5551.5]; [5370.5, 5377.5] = 0.96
